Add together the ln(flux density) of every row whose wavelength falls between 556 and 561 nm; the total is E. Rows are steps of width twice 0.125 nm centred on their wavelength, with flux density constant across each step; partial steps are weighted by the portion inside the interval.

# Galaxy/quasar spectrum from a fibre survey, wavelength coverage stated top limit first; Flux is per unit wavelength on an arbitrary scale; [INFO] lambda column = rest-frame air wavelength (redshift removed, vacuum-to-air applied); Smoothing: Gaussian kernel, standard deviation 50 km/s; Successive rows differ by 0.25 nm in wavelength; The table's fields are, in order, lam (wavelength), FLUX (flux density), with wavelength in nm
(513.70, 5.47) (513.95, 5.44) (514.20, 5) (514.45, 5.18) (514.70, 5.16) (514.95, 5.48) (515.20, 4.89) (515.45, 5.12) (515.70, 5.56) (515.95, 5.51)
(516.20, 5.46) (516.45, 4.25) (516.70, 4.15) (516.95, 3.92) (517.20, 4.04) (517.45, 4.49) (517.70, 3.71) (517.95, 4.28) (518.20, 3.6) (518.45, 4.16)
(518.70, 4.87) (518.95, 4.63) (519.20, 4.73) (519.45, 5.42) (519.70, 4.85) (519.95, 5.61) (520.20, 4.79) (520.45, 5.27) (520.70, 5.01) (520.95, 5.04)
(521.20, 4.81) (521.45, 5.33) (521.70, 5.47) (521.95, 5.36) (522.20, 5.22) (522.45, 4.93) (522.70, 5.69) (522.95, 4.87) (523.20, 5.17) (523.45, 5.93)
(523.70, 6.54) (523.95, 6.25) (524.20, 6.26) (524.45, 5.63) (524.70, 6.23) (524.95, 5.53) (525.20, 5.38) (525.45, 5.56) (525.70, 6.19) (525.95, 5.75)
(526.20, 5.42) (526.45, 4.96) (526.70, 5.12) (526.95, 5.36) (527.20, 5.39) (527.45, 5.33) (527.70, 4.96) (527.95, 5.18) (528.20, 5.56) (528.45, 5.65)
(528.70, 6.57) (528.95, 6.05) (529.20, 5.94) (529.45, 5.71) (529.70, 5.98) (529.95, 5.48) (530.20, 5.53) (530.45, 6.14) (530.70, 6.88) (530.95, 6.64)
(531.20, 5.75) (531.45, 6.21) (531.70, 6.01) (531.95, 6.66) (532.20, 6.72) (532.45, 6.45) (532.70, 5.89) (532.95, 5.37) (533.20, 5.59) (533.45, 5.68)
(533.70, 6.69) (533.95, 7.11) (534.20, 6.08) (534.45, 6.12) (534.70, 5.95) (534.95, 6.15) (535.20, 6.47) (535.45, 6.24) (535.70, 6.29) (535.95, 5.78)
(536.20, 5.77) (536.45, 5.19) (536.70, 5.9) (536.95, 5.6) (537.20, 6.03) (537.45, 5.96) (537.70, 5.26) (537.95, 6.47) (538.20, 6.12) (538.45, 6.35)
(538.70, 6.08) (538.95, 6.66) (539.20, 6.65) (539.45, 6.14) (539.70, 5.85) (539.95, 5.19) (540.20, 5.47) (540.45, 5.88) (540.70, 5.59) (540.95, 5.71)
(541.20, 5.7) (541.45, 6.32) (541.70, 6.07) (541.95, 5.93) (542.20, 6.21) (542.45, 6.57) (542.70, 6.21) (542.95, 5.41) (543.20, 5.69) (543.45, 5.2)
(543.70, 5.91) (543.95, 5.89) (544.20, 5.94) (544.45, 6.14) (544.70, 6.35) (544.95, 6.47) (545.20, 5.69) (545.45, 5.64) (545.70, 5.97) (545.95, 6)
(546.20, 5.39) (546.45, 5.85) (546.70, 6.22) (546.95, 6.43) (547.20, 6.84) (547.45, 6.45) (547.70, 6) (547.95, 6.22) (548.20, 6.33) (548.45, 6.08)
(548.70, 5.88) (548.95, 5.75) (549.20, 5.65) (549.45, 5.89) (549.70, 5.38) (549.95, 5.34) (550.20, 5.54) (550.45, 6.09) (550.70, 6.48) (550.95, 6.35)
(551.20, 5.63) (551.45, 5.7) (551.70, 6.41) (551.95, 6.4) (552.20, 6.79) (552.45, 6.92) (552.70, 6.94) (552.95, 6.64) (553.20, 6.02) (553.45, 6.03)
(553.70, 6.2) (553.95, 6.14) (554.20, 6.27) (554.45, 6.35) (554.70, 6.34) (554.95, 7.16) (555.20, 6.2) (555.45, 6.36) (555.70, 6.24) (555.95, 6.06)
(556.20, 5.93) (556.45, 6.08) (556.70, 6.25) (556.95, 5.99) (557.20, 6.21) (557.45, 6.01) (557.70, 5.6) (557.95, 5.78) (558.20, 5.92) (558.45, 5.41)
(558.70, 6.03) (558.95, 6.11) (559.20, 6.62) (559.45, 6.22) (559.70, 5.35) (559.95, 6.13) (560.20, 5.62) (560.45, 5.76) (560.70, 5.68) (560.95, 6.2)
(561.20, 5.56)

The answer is 35.62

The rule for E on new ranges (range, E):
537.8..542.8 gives 35.99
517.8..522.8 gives 31.89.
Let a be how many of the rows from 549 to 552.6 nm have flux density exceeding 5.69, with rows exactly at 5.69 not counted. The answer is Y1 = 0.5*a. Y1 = 4.50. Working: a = 9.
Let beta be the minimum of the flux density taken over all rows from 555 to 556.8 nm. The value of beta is 5.93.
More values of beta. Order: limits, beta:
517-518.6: 3.6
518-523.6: 3.6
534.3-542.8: 5.19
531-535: 5.37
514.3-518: 3.71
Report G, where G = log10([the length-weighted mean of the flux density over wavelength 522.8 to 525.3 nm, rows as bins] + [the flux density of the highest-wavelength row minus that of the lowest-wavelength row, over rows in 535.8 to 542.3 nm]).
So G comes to 0.793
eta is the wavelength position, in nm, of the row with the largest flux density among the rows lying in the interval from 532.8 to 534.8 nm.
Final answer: 533.95 nm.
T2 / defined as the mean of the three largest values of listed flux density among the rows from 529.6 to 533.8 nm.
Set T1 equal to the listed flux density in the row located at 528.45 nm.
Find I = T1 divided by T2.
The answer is 0.84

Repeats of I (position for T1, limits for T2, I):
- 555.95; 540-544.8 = 0.94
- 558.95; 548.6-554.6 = 0.89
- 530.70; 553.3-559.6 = 1.02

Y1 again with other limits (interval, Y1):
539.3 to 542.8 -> 5.50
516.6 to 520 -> 0.00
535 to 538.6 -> 5.50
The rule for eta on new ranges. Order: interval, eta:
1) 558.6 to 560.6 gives 559.20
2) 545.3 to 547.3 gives 547.20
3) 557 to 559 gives 557.20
